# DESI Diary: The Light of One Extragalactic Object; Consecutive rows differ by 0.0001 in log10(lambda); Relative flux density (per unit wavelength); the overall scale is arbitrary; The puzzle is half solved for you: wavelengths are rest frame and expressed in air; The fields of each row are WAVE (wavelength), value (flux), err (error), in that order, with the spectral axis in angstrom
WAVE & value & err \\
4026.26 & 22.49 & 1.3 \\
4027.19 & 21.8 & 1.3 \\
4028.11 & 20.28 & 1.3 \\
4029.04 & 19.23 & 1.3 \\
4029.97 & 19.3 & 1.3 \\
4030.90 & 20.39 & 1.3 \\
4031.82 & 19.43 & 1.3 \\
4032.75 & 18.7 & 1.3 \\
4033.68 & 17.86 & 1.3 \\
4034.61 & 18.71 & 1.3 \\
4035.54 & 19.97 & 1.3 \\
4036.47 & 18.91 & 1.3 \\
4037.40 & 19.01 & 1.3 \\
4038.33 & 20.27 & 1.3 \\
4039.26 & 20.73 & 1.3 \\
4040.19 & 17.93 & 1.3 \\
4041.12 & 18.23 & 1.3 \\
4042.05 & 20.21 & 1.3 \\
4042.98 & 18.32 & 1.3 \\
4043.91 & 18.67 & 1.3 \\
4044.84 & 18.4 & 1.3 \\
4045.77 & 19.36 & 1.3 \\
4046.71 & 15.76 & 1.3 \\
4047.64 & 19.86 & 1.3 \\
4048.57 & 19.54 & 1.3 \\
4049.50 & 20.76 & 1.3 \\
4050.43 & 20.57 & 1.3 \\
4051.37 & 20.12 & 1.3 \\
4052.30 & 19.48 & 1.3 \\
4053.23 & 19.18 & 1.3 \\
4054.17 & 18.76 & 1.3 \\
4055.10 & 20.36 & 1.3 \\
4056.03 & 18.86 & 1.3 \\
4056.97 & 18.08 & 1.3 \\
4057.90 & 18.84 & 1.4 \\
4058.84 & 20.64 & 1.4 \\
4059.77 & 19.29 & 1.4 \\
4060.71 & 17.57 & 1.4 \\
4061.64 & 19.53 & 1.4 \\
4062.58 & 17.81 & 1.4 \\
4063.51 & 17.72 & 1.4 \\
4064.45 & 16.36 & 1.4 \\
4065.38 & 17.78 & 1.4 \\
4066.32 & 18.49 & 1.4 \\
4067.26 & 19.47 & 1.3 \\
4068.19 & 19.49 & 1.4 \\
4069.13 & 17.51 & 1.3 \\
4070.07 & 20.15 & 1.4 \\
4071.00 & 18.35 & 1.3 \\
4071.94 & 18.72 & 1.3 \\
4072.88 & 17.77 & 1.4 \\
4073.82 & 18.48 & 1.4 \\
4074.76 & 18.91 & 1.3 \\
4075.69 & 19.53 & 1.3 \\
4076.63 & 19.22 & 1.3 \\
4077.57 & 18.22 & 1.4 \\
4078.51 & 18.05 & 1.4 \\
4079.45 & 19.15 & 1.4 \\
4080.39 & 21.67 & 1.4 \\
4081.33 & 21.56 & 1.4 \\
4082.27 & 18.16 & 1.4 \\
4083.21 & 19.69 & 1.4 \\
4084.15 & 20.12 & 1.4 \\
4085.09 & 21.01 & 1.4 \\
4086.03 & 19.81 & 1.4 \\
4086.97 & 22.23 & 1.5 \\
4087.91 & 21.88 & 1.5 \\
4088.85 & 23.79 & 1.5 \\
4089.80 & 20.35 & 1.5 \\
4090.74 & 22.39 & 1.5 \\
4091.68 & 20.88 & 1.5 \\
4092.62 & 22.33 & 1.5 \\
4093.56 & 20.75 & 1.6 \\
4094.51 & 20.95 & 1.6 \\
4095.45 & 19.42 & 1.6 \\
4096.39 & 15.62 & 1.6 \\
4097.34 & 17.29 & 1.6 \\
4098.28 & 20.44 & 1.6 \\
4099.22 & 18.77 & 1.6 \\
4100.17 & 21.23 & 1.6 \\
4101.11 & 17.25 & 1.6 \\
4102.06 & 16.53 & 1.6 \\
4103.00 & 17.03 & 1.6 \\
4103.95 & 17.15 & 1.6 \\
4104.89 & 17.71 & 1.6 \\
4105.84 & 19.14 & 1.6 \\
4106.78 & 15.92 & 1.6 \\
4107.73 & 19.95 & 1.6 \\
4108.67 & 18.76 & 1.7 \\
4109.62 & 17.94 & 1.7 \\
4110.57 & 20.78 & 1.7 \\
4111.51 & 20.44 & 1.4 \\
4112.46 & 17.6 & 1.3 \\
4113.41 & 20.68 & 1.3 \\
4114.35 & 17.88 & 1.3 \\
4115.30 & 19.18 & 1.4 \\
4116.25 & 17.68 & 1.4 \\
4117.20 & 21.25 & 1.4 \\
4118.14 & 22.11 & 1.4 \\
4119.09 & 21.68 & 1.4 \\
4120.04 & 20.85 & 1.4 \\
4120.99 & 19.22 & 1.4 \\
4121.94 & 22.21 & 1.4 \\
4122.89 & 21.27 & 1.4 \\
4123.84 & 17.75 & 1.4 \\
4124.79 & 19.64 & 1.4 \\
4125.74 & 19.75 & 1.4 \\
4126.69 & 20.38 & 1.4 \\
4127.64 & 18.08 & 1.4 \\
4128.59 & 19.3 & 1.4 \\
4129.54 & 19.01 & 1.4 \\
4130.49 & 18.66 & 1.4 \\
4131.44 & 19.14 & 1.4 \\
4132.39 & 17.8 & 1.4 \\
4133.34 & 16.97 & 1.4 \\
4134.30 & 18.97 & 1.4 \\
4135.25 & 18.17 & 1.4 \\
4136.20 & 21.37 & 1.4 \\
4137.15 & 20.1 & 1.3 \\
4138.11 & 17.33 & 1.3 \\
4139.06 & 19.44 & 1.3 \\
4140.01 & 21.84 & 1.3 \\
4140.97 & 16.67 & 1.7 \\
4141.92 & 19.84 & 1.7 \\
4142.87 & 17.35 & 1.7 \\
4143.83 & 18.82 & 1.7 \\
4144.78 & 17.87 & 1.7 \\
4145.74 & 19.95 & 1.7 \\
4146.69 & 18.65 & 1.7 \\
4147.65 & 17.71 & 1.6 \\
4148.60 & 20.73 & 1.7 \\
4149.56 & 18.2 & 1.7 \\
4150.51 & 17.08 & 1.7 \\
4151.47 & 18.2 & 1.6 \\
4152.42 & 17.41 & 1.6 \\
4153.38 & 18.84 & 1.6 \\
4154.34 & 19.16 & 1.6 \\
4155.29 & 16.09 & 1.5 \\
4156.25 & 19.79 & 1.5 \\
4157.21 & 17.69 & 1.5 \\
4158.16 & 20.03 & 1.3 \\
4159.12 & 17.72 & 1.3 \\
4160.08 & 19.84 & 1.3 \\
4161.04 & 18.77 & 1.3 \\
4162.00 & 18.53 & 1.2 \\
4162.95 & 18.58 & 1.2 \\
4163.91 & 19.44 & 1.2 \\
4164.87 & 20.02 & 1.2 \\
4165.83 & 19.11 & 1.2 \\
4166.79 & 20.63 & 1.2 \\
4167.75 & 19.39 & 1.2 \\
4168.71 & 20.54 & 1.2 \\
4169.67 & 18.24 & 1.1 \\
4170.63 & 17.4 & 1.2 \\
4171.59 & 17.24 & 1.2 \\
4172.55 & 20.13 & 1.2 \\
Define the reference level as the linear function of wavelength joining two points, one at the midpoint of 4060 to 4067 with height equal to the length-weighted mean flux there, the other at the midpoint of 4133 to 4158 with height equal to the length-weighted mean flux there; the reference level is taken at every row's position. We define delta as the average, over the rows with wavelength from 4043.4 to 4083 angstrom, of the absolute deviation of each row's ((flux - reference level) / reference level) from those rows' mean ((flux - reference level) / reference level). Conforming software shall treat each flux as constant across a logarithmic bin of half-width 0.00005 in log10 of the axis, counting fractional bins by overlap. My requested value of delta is 0.053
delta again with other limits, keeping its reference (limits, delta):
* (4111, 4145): 0.071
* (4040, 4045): 0.030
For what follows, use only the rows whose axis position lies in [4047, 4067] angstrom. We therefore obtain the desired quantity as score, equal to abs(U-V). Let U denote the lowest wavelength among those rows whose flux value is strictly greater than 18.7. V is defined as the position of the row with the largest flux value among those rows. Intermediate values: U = 4047.64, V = 4049.50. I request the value 1.9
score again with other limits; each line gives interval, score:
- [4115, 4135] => 6.6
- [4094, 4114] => 5.7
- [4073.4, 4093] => 14.1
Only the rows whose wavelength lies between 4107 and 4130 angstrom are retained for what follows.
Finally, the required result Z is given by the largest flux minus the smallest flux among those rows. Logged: 4.6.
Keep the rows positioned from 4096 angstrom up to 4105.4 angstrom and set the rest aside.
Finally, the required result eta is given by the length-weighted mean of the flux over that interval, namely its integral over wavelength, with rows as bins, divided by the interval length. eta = 17.9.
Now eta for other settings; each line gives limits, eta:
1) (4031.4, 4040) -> 19.2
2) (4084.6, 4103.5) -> 20.0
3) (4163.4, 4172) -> 19.1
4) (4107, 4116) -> 19.1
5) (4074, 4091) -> 20.3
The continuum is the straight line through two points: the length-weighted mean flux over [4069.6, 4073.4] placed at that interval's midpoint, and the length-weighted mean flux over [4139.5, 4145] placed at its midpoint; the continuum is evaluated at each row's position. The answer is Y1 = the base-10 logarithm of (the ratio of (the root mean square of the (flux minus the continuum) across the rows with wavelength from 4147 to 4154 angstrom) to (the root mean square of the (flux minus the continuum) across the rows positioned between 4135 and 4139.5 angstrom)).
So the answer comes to -0.09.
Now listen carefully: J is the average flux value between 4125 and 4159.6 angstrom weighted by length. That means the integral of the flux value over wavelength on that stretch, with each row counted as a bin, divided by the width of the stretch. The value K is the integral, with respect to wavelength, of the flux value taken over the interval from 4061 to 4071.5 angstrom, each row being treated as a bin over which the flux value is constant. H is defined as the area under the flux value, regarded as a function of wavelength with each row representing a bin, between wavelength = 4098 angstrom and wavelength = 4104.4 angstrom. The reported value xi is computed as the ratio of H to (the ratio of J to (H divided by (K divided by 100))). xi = 377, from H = 117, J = 18.7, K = 193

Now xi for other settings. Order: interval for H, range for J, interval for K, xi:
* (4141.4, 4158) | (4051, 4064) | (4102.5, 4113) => 2558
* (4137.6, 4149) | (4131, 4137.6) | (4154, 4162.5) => 1538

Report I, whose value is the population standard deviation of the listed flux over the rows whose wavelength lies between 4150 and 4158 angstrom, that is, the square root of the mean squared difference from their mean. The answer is 1.13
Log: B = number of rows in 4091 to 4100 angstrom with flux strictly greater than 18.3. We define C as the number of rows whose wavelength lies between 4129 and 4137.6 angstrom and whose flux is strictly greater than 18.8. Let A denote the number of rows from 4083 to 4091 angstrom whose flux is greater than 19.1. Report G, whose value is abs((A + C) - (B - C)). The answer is 12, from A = 9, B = 7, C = 5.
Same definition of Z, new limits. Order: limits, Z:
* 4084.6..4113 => 8.2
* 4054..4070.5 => 4.3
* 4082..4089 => 5.6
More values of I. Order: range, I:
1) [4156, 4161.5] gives 0.98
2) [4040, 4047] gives 1.20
